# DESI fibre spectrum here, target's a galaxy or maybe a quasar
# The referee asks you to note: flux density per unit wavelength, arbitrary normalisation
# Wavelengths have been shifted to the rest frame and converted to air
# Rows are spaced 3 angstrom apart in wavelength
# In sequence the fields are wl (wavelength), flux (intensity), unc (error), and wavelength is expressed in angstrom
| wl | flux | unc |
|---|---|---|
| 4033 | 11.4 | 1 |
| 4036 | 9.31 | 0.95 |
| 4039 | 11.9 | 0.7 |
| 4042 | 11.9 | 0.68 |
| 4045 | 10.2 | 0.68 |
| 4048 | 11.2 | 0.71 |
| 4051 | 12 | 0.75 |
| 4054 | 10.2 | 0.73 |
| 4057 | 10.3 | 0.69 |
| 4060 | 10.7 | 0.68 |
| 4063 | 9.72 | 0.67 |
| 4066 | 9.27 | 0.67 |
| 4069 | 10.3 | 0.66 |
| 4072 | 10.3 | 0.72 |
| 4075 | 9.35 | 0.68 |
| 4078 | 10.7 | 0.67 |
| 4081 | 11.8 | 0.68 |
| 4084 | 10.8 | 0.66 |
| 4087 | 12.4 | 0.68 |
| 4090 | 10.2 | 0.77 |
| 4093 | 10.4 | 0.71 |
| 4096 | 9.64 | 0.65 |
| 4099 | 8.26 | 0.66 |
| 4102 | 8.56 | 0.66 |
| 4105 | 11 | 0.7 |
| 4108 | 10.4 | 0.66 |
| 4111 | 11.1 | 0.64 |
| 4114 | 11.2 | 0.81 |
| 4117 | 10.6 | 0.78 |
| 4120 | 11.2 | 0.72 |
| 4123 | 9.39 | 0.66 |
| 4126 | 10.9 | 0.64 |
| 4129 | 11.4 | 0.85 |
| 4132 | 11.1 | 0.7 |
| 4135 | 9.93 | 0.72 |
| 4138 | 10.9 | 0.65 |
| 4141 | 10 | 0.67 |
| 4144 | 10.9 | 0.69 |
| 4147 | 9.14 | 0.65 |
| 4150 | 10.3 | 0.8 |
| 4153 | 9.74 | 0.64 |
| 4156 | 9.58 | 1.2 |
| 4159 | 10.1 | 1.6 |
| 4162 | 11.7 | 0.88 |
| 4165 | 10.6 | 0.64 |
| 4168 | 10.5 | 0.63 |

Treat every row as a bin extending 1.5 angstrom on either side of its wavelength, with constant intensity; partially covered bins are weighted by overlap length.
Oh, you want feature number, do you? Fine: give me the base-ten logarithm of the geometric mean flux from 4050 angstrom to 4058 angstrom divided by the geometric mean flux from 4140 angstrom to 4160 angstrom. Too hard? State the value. 0.036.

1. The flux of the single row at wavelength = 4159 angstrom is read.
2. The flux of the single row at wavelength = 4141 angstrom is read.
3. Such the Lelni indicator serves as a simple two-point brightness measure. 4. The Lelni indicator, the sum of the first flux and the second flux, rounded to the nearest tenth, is 20.1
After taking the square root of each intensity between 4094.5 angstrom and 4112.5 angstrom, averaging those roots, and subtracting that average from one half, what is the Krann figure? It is -2.63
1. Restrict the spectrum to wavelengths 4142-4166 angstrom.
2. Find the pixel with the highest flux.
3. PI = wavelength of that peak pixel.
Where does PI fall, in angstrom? 4162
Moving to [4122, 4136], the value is 4129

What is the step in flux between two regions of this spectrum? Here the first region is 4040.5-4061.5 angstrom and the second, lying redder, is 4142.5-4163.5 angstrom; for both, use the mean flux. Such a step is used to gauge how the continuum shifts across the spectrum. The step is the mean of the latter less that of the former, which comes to -0.7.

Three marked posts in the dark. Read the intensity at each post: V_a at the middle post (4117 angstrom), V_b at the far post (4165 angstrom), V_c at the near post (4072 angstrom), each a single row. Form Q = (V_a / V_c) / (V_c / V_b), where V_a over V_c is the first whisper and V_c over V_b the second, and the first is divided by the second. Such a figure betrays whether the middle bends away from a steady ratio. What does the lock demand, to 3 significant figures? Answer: 1.06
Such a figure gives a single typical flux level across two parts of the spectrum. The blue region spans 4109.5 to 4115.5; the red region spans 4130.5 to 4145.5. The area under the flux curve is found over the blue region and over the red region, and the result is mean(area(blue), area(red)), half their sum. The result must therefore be 113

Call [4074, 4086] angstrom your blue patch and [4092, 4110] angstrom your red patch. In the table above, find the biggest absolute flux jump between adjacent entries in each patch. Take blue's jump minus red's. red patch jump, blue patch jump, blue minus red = -1.1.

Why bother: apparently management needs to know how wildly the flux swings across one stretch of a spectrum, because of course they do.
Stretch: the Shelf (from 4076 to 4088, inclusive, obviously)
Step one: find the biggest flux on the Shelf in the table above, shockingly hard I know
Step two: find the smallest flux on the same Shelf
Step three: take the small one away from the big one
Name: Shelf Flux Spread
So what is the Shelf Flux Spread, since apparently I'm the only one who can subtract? 1.7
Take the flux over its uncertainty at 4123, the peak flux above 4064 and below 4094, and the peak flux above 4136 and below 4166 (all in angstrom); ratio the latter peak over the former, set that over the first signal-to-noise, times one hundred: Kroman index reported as 6.6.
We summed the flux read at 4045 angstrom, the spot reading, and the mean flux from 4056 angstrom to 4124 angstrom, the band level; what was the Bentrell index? 20.5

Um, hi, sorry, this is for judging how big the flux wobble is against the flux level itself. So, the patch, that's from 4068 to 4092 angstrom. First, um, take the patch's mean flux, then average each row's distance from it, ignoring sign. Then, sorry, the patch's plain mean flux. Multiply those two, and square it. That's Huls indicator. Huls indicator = 57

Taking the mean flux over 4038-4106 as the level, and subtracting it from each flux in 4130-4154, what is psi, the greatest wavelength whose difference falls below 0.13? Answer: 4153 angstrom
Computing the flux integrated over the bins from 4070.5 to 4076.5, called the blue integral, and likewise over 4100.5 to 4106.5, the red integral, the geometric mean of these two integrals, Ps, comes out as 58.8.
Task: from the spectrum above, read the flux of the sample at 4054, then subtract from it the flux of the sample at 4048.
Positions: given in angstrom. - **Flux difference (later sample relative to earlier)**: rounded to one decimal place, -1.0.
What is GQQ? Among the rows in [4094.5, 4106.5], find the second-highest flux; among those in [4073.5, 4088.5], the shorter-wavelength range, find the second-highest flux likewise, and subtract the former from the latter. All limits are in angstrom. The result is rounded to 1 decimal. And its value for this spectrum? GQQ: 2.2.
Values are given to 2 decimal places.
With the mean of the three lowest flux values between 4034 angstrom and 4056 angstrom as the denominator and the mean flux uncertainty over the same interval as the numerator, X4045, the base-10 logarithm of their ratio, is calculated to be -1.12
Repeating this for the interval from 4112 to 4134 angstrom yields -1.15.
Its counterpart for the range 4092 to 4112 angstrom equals -1.12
